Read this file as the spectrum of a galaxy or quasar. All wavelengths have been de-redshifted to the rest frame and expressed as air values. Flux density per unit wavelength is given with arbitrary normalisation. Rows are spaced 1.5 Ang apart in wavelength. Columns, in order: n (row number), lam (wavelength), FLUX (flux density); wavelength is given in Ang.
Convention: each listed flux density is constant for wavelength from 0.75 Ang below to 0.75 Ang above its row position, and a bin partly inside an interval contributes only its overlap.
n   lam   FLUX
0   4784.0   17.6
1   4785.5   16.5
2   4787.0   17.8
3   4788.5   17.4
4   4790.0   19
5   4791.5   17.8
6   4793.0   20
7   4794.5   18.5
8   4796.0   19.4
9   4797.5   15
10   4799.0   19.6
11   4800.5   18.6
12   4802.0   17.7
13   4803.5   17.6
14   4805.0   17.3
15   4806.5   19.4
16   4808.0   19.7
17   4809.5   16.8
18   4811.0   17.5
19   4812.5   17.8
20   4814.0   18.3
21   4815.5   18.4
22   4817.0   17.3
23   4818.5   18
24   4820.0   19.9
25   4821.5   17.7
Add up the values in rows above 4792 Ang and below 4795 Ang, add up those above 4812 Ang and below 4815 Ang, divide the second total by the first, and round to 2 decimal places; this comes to 0.94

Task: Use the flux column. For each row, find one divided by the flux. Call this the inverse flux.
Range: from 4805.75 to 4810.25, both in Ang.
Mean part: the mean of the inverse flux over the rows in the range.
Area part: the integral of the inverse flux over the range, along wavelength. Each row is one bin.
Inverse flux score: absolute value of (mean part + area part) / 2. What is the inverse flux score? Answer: 0.148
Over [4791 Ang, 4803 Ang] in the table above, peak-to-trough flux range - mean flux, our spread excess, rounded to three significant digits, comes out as -13.3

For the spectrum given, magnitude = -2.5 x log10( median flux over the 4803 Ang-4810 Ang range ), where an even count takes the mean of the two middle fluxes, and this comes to -3.11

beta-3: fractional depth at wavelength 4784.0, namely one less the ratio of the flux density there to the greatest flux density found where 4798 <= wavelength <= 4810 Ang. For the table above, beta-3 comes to 0.11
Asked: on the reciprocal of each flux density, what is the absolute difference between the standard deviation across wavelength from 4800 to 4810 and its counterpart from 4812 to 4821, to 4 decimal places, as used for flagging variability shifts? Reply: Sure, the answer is 0.0007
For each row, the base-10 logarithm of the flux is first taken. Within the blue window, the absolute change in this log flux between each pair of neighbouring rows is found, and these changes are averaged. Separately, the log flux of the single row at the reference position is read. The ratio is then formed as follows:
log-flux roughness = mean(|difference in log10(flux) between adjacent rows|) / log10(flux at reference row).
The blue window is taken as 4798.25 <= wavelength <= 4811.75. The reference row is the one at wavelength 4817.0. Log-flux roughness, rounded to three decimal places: 0.020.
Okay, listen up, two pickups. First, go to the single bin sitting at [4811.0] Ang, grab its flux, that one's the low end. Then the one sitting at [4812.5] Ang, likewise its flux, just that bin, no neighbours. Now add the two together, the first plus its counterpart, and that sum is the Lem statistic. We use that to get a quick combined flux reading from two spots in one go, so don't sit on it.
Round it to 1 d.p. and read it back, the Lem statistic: 35.3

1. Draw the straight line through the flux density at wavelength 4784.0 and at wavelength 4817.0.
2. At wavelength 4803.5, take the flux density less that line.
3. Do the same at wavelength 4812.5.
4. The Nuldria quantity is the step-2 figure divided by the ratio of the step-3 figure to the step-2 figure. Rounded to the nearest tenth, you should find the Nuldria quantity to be 0.1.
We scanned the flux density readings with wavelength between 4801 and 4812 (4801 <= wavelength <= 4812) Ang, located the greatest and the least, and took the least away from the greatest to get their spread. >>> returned 2.9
